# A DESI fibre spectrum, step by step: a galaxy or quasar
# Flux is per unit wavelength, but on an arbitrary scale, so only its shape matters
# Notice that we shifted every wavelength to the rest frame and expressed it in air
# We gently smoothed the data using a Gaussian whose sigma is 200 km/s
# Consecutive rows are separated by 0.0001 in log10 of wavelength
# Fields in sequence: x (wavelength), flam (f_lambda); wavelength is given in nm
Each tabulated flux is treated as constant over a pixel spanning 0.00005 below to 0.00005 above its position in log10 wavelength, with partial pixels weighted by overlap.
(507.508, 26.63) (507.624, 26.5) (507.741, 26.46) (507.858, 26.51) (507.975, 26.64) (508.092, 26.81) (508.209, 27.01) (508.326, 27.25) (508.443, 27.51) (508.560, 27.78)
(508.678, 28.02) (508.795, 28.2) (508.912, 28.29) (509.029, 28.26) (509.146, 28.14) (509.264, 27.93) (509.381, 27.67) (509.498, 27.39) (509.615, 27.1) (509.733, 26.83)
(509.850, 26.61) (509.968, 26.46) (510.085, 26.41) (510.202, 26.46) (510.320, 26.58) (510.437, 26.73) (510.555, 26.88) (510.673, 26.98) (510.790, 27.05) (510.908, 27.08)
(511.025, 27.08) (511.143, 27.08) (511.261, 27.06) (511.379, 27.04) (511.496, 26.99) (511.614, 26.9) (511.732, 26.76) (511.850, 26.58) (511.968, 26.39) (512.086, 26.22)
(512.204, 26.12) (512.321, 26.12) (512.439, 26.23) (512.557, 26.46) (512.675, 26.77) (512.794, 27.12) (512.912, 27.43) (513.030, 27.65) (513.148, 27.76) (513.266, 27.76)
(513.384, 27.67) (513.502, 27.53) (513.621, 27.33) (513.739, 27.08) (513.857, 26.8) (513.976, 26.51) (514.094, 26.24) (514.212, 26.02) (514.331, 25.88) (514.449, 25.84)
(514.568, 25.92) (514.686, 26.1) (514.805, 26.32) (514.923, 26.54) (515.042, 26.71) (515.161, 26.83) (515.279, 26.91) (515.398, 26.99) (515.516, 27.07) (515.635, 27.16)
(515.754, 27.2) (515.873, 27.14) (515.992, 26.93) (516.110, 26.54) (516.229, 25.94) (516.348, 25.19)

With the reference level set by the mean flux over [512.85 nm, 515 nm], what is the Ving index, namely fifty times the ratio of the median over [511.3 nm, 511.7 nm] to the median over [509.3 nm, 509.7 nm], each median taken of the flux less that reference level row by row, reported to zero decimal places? 16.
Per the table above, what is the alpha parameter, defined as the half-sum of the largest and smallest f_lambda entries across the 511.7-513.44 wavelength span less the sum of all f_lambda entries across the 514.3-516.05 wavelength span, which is -373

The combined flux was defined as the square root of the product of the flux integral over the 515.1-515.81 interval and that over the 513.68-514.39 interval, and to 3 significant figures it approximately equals 19.0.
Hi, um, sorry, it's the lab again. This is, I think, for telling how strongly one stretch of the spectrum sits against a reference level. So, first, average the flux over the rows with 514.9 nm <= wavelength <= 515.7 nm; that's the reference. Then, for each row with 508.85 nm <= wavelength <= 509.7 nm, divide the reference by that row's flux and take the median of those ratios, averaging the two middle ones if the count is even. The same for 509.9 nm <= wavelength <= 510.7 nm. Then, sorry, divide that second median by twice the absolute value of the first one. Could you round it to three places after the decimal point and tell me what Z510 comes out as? 0.525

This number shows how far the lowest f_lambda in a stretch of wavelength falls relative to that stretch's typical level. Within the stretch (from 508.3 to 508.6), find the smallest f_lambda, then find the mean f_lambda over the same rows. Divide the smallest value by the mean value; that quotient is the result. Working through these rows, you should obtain 0.990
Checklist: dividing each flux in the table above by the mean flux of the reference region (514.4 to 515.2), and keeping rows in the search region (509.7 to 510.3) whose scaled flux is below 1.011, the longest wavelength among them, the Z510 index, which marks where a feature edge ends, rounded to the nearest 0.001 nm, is 510.202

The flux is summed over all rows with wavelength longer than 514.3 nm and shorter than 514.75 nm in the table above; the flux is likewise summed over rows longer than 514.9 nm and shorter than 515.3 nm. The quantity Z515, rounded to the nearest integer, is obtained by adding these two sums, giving 211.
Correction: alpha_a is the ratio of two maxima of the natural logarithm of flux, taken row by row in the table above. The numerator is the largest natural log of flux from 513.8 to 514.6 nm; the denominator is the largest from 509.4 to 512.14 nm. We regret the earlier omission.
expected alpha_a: 0.993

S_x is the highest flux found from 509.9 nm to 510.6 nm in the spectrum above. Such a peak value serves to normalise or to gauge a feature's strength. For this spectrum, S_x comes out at 26.88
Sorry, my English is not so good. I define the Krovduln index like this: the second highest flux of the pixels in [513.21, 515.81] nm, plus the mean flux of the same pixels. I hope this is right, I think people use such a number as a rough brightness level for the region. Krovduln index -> 54.4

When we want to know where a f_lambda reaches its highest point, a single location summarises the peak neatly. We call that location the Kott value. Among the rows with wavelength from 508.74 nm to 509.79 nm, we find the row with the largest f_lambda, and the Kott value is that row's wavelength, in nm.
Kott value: 508.912 nm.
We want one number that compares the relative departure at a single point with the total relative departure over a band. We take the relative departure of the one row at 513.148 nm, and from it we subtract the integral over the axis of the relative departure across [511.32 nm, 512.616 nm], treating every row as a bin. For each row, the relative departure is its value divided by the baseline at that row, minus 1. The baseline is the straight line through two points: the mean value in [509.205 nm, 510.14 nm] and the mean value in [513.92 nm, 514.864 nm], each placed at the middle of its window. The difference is 0.056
